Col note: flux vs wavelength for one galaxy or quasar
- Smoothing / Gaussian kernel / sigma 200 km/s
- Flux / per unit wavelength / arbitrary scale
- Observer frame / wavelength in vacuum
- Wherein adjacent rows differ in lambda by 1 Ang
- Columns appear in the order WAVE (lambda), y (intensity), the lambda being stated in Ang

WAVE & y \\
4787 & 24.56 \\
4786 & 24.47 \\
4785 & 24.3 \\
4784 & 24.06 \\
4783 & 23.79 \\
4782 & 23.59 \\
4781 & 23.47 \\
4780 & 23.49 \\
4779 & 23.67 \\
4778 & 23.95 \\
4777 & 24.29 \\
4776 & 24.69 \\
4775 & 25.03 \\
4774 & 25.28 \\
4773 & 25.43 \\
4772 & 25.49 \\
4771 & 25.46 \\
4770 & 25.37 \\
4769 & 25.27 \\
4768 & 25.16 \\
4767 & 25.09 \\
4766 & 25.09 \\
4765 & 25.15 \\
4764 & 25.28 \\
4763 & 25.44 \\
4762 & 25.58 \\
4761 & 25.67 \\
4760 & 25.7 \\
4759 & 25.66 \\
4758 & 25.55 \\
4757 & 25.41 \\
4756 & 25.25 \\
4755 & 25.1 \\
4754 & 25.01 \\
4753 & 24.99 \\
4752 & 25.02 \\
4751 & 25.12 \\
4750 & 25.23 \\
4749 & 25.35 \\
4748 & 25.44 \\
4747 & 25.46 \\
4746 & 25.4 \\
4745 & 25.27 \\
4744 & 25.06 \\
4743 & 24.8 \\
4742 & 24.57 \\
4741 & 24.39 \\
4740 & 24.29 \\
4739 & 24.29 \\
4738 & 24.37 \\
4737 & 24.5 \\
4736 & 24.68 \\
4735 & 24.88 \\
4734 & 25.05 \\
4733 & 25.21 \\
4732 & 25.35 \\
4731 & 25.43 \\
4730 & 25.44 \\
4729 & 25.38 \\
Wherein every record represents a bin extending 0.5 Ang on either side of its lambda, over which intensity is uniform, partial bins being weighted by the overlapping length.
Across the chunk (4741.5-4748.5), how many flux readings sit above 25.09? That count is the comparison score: 4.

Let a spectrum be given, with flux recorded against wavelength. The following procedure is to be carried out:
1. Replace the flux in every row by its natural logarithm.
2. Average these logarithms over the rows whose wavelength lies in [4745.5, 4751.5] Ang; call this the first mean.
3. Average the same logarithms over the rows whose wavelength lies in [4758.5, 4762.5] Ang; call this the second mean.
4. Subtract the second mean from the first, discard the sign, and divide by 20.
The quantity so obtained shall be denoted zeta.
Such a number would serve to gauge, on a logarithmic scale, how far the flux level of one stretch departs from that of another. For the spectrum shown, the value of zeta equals 0.0006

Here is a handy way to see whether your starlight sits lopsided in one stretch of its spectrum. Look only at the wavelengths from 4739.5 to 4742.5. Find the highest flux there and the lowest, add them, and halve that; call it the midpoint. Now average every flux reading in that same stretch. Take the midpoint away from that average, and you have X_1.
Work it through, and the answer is -0.013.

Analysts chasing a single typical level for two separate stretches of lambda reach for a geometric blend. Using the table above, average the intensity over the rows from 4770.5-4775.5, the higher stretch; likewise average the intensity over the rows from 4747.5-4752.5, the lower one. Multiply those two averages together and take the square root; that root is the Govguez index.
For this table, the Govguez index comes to 25.3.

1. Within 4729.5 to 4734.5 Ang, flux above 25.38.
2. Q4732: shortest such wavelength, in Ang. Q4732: 4730 Ang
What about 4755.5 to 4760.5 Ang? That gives 4757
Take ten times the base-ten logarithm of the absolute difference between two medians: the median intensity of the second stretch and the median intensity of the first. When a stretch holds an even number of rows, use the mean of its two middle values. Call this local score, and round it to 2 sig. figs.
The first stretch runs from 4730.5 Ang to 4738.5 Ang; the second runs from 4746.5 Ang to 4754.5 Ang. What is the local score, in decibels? -6.8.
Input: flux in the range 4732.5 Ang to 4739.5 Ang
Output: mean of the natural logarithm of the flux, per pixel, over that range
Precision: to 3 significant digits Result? 3.21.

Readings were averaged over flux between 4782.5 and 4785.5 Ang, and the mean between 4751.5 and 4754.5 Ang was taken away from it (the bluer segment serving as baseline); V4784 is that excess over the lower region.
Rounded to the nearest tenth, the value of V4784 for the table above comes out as -1.0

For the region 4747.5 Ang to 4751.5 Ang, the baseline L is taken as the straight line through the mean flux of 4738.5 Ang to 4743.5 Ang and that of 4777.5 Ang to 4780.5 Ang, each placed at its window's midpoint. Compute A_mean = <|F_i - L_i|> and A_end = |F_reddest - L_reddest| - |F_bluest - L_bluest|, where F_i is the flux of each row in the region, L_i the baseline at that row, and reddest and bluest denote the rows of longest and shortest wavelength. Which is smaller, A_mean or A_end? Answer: -0.3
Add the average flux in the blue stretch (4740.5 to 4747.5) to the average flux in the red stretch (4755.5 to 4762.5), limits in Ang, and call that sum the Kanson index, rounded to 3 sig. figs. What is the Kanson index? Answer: 50.5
